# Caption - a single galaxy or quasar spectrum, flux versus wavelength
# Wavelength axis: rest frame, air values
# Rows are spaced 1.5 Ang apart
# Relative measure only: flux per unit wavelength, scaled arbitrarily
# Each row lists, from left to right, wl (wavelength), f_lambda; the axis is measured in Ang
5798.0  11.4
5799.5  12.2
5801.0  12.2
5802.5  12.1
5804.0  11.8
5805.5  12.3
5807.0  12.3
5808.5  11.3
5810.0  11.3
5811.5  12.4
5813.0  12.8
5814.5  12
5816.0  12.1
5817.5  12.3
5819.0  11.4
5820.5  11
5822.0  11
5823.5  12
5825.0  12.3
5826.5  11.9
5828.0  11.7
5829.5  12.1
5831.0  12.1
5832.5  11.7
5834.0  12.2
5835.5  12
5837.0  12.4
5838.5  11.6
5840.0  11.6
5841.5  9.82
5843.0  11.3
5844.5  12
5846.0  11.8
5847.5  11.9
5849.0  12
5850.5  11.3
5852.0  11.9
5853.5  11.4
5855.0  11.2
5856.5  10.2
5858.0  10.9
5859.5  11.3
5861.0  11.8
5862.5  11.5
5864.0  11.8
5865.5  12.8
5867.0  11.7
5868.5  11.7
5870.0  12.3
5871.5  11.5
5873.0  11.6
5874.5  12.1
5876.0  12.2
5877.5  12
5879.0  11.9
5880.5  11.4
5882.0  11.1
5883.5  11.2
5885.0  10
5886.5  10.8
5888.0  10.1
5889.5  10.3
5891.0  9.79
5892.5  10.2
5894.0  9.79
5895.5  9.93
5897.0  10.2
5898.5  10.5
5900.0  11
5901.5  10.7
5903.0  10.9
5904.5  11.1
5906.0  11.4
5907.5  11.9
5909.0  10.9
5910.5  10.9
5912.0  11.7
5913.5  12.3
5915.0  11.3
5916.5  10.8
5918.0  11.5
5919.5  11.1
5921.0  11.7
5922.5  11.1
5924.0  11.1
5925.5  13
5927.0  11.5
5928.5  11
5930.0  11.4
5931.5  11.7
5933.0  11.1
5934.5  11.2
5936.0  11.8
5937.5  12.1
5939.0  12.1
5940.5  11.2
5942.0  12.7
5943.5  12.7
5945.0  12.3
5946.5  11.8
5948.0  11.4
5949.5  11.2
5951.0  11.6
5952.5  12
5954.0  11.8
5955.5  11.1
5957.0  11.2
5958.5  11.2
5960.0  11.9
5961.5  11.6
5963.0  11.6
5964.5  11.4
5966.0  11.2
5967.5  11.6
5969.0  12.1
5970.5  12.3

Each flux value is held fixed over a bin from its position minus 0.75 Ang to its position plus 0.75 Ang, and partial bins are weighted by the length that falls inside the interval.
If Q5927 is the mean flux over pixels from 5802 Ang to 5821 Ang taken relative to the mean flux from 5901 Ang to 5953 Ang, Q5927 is 1.03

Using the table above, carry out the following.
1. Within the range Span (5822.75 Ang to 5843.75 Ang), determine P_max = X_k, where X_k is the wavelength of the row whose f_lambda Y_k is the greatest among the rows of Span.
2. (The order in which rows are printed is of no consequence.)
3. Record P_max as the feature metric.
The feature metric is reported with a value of 5837.0 Ang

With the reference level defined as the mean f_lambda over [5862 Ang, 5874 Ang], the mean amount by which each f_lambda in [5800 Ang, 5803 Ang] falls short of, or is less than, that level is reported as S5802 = -0.3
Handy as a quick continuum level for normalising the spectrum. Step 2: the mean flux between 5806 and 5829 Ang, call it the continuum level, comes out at 11.9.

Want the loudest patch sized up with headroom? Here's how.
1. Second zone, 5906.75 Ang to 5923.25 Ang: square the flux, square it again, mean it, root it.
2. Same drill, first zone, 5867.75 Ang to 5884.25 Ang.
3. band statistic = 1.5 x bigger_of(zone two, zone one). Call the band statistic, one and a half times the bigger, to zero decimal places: 207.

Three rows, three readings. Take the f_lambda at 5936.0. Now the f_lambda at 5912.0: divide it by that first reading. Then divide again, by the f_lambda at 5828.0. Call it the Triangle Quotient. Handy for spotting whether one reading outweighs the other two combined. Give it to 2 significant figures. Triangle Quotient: 0.085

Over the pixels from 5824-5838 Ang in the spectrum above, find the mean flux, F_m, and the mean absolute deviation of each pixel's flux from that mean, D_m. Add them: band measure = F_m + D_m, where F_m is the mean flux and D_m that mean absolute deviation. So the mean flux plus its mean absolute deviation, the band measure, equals 12.2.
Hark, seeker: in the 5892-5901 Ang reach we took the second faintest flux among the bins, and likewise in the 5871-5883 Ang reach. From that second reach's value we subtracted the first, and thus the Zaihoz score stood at 1.5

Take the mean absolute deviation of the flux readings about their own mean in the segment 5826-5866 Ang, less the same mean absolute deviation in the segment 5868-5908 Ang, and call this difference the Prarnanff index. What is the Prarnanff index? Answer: -0.24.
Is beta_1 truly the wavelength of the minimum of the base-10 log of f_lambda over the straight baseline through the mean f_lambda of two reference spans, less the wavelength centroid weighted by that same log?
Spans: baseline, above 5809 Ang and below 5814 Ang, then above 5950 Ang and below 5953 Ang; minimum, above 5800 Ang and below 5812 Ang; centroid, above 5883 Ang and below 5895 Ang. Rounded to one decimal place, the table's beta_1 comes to -80.9 Ang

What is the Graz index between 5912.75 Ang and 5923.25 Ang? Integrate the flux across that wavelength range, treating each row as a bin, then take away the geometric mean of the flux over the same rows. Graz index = 108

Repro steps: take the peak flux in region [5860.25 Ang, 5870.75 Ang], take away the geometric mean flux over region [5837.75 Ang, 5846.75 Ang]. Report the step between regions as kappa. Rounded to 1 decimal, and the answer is 1.5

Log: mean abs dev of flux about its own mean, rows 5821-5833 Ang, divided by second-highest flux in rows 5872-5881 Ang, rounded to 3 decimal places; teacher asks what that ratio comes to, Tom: 0.024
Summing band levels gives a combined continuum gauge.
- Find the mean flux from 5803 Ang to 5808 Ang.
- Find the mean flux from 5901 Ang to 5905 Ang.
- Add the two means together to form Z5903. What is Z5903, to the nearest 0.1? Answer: 23.0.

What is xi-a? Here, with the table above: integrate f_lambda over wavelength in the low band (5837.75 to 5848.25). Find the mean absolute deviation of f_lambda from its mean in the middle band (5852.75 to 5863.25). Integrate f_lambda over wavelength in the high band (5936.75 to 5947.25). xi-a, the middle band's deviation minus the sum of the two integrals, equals -247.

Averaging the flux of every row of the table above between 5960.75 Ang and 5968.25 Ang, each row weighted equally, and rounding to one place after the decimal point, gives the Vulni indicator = 11.5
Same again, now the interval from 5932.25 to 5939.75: 11.7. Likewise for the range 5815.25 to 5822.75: 11.6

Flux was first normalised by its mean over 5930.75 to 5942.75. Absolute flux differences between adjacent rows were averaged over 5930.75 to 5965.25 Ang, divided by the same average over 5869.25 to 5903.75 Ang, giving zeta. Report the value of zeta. 1.0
